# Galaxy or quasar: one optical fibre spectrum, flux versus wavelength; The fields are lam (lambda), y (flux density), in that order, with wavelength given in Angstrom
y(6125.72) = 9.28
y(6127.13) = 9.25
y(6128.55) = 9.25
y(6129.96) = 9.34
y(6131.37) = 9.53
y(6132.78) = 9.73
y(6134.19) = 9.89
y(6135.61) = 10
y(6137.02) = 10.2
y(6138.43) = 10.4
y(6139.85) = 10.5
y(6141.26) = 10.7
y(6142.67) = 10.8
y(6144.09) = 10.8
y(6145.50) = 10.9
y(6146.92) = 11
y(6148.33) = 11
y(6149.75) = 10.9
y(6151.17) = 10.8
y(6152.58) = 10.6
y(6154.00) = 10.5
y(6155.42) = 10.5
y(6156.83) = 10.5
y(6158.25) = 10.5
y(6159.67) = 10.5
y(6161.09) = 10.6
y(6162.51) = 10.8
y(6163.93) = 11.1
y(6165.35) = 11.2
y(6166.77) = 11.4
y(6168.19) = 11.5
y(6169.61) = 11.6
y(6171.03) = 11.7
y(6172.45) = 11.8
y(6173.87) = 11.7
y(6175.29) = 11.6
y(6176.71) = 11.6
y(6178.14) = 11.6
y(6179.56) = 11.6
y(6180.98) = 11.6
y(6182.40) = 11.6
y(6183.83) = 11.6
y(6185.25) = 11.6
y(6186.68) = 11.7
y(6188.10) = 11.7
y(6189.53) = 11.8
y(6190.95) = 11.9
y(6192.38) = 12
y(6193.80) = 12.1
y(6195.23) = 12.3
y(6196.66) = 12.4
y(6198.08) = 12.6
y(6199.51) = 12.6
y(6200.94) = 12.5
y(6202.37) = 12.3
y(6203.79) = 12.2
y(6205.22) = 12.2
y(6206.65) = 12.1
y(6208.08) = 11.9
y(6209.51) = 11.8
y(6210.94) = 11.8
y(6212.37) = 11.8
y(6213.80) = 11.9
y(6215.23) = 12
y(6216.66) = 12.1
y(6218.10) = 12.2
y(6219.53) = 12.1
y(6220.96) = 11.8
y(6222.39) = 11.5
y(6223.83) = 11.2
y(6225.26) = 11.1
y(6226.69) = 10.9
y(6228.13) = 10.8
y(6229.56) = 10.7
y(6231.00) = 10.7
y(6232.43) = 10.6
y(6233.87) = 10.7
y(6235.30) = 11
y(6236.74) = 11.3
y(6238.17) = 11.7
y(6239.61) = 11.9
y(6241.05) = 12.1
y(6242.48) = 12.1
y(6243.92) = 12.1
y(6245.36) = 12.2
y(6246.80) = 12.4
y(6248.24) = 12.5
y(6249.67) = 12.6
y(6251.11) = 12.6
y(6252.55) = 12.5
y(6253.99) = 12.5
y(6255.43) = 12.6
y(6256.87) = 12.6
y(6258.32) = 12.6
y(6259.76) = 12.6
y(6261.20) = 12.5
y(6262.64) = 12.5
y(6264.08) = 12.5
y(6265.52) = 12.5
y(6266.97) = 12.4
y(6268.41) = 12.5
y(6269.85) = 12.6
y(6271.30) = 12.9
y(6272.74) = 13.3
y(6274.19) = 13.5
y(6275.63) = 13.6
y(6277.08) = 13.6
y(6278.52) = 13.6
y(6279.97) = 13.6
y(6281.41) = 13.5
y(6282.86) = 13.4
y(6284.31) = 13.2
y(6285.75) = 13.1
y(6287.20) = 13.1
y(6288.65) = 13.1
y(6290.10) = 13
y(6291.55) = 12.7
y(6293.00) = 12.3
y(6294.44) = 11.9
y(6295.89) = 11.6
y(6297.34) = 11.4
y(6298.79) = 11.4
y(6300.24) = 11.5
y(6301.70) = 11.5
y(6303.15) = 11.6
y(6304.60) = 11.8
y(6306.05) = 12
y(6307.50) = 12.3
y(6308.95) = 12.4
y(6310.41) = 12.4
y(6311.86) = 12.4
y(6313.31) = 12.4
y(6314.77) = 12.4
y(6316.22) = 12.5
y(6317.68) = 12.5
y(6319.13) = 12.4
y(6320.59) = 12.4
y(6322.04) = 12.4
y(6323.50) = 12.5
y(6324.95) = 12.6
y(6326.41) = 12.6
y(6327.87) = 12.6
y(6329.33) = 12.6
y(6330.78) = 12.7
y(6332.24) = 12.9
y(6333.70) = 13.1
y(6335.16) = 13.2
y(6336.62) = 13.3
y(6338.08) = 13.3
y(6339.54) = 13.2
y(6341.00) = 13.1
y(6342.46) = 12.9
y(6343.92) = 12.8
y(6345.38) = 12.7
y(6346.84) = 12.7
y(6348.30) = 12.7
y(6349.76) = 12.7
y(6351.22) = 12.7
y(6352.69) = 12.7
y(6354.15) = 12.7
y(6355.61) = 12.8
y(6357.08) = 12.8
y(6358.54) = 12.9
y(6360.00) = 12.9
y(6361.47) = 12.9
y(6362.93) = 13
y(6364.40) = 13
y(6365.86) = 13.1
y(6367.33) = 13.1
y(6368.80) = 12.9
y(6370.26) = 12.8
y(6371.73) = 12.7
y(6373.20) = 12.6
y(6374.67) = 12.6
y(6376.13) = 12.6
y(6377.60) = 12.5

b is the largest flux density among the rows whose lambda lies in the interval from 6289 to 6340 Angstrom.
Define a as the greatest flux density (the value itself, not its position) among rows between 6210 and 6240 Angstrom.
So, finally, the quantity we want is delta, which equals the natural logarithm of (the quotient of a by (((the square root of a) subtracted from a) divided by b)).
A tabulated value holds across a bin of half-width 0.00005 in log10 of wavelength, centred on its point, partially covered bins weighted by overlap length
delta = 2.93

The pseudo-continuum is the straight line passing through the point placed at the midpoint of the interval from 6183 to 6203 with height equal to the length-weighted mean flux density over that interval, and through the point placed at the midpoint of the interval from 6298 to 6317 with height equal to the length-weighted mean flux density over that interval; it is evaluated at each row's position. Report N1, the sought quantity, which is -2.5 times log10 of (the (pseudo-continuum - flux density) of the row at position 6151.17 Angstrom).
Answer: -0.3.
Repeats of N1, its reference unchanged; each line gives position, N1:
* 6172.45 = 1.4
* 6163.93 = 0.0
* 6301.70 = 0.7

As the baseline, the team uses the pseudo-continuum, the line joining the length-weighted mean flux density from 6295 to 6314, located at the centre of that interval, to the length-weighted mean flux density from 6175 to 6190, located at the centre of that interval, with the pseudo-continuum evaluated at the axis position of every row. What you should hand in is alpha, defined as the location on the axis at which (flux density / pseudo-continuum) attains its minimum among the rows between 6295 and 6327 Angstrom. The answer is 6298.79 Angstrom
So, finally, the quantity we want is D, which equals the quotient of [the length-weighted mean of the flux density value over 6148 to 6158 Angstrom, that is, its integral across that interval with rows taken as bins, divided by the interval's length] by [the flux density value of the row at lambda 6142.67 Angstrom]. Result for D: 0.99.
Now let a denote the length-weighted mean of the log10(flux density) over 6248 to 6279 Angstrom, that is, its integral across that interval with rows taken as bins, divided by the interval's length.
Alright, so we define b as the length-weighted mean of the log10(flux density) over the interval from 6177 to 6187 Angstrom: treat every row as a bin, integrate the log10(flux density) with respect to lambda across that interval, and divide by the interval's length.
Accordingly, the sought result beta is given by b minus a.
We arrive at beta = -0.04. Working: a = 1.11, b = 1.06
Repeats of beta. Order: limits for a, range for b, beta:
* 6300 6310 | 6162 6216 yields 0.00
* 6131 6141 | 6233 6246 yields 0.06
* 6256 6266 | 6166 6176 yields -0.03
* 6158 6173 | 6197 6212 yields 0.04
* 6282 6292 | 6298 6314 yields -0.04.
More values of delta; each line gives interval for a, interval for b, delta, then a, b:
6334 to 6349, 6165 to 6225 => 2.85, 13.3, 12.6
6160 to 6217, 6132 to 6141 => 2.68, 12.6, 10.5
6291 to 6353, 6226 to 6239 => 2.78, 13.3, 11.7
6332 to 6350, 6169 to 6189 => 2.79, 13.3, 11.8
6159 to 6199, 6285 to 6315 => 2.90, 12.6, 13.1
